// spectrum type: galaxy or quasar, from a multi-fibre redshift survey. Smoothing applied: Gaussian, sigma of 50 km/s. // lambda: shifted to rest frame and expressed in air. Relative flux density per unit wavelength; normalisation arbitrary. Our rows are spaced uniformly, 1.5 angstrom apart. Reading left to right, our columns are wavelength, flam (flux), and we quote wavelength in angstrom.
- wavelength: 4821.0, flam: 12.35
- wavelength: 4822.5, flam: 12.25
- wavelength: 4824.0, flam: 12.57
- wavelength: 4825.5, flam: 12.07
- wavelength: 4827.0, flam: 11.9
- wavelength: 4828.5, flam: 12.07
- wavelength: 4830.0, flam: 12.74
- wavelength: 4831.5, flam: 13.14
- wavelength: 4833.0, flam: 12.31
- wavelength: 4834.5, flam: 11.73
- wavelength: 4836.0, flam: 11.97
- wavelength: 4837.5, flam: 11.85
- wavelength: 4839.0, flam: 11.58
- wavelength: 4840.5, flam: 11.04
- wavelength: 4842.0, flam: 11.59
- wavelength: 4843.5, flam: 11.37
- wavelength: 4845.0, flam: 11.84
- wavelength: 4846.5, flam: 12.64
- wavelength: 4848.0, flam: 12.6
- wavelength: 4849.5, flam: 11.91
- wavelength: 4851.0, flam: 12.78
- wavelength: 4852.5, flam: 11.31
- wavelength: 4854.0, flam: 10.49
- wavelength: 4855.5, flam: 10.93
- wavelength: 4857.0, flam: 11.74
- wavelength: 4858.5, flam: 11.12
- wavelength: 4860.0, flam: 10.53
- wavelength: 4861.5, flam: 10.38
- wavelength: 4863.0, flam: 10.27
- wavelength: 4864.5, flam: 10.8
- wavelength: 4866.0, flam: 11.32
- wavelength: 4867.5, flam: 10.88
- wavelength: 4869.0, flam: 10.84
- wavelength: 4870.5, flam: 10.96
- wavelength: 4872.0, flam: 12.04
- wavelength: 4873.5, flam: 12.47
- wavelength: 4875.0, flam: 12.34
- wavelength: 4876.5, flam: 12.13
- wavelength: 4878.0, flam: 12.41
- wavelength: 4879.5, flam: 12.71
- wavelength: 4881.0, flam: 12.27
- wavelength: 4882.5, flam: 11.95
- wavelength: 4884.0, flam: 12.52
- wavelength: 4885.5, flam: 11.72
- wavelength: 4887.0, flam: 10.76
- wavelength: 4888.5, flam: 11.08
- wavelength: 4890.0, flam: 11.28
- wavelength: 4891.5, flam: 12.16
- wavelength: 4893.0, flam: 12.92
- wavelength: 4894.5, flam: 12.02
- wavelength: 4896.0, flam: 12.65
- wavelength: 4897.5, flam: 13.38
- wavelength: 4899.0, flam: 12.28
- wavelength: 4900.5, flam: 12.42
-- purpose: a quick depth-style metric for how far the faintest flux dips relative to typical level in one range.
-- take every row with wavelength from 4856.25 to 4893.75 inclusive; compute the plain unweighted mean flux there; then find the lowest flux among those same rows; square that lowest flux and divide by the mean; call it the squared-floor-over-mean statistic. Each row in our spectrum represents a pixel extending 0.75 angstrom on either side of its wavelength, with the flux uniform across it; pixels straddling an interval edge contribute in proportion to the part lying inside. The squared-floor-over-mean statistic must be 9.1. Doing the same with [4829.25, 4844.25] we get 10.2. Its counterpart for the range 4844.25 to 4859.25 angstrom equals 9.4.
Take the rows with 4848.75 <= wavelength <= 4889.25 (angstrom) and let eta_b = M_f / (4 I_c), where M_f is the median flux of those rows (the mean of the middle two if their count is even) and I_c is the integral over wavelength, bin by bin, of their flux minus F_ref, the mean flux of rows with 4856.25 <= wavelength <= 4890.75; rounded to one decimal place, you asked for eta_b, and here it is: 13.8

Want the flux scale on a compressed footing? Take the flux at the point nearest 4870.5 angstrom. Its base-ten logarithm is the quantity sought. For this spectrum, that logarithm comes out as 1.04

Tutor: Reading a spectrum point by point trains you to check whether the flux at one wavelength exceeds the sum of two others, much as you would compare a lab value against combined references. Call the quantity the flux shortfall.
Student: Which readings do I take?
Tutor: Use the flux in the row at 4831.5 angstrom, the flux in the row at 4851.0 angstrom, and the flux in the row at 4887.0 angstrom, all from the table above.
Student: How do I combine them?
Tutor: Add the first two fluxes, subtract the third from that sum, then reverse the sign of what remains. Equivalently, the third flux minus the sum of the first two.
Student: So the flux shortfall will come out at -15.2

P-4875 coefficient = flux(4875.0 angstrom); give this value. 12.34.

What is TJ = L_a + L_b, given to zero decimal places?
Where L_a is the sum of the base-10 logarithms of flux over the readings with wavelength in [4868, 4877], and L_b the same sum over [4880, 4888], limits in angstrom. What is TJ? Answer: 12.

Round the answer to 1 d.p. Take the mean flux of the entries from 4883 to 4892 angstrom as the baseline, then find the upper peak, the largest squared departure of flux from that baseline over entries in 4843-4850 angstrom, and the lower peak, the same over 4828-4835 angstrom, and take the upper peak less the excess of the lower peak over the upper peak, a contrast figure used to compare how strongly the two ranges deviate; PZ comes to -0.2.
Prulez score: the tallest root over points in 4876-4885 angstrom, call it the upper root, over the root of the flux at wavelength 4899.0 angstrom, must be 1.02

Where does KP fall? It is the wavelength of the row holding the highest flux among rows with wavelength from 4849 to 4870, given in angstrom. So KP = 4851.0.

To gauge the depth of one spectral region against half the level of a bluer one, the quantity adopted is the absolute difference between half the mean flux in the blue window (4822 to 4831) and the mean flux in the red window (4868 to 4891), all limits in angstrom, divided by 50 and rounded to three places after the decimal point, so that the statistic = 0.114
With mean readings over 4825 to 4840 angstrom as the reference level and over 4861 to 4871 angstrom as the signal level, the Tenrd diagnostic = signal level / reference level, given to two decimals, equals 0.89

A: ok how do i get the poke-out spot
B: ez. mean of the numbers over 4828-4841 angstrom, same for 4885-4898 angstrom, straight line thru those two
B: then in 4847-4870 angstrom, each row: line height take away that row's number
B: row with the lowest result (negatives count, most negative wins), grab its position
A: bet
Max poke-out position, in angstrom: 4851.0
